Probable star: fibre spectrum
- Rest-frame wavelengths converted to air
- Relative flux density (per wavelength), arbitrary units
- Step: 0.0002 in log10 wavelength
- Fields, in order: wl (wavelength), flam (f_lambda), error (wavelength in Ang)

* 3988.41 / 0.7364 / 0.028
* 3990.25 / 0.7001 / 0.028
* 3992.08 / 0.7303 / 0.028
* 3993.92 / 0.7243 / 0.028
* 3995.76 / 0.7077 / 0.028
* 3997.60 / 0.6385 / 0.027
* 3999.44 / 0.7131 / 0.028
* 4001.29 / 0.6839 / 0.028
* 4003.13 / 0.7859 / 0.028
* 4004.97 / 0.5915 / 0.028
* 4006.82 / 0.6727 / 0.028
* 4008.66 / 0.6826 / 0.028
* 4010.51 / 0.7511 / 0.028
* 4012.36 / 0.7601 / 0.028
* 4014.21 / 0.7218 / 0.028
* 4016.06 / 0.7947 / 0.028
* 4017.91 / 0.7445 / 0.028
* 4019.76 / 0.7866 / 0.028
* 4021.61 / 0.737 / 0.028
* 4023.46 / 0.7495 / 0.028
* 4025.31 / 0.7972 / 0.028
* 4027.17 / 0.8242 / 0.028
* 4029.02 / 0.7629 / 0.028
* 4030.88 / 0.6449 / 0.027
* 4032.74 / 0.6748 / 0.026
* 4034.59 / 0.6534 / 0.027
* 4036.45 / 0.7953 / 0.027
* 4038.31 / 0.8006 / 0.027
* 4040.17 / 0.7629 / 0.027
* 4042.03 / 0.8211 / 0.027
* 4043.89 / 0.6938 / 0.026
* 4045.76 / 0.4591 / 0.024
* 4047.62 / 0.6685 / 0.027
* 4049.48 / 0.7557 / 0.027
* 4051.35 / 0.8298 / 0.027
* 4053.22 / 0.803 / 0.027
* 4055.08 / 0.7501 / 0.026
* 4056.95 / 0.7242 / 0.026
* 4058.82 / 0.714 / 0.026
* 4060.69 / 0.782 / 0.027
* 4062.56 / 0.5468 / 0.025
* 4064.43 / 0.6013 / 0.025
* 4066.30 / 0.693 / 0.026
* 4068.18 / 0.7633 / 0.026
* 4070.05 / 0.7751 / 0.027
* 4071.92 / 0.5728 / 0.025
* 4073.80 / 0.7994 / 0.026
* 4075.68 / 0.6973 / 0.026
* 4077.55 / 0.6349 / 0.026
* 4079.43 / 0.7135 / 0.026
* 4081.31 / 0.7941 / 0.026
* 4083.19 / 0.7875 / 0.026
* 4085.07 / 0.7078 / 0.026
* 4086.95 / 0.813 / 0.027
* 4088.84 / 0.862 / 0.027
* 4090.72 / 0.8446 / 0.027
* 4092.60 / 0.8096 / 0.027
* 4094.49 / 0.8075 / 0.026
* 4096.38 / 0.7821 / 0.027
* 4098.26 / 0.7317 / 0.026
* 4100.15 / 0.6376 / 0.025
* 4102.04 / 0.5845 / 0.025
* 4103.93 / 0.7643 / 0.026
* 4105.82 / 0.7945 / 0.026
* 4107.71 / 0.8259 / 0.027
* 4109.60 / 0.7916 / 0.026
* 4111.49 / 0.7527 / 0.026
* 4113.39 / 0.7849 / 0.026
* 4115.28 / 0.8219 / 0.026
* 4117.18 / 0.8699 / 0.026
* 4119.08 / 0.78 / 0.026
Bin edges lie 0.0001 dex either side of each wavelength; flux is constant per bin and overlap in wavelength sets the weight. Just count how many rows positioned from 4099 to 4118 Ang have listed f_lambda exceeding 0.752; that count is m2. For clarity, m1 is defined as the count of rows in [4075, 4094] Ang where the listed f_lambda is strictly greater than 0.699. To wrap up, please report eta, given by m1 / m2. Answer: 1.00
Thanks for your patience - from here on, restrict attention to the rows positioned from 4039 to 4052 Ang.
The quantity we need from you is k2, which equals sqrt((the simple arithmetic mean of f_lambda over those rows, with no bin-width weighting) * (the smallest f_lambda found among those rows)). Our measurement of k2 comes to 0.57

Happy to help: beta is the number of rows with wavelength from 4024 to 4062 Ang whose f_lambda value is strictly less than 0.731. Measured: 8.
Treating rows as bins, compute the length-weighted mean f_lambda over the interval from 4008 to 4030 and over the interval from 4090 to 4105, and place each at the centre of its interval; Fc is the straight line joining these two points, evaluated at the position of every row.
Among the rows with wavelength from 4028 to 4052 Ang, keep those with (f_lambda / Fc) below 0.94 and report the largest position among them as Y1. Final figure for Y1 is 4047.62 Ang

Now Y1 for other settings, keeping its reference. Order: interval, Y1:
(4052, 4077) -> 4075.68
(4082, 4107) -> 4102.04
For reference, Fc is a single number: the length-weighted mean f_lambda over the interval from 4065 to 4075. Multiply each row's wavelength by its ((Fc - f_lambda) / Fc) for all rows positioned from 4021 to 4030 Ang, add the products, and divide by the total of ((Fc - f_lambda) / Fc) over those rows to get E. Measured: 4026.1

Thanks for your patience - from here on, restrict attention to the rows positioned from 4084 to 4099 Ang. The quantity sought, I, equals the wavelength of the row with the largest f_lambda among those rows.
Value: 4088.84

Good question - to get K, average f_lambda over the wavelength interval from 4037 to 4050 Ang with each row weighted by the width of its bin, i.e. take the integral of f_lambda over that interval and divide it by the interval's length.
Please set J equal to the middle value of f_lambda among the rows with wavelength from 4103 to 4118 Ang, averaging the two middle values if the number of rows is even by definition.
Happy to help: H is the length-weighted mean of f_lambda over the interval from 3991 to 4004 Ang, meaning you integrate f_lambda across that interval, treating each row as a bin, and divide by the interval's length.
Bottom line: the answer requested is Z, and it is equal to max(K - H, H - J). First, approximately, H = 0.712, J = 0.79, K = 0.71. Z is -0.002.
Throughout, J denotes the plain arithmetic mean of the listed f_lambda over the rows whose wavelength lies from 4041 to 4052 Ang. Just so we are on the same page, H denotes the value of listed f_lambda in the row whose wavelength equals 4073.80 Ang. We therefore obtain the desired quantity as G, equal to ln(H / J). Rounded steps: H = 0.7994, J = 0.705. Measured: 0.1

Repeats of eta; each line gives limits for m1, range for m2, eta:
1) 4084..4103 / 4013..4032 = 1.60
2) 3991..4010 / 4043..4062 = 1.25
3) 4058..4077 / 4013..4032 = 1.00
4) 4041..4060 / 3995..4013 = 3.50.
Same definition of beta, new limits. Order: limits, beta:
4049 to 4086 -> 10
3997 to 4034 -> 9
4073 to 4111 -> 6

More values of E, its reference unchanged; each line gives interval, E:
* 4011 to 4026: 4019.5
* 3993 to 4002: 3998.9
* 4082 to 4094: 4088.9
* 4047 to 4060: 4053.2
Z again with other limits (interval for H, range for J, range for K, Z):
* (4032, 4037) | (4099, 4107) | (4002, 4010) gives 0.002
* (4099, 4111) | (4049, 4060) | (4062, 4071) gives -0.019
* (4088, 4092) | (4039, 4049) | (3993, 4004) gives 0.157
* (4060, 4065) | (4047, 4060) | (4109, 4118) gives 0.164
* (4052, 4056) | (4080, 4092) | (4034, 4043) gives -0.010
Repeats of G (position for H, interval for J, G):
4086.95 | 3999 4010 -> 0.2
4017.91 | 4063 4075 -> 0.1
